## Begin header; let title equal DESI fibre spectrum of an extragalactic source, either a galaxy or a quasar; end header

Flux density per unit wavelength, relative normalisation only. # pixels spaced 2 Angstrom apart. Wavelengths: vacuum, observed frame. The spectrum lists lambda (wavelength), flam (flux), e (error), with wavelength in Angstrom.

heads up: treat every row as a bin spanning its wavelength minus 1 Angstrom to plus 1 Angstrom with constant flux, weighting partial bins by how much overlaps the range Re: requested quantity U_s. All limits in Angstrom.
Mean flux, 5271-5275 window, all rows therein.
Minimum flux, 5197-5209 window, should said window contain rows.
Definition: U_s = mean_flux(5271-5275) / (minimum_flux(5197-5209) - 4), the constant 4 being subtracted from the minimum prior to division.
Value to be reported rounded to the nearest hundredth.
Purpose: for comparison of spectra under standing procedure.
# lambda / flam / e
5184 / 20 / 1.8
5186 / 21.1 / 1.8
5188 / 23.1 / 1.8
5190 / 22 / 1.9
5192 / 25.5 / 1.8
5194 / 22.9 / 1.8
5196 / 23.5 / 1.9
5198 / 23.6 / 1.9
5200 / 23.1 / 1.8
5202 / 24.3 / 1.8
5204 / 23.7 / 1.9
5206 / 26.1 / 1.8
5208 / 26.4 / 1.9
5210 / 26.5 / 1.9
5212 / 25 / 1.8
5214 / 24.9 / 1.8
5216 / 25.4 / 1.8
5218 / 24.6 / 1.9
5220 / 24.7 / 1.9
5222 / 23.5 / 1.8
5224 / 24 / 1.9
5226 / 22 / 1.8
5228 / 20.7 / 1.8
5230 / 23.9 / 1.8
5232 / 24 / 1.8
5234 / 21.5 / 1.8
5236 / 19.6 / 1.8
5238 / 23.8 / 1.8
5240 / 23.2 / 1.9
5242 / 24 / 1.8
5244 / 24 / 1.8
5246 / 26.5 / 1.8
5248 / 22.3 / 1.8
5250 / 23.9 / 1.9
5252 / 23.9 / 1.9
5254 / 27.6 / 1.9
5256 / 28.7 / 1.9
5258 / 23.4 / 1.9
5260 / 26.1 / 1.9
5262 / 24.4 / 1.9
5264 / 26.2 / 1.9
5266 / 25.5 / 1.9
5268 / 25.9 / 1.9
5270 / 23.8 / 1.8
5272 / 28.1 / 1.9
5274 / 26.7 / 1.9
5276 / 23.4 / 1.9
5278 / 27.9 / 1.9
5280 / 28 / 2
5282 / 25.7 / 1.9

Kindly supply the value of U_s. 1.43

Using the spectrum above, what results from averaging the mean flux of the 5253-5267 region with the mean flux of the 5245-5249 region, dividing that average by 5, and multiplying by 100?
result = 504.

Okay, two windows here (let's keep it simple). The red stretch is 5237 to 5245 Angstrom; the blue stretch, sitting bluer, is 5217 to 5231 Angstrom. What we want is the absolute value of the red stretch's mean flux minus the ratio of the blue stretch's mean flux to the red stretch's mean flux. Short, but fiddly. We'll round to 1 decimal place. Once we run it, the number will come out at 22.8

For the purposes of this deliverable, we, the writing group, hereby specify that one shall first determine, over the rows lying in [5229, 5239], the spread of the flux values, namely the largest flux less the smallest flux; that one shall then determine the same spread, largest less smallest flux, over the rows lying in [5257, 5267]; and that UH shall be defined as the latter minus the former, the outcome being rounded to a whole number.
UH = -2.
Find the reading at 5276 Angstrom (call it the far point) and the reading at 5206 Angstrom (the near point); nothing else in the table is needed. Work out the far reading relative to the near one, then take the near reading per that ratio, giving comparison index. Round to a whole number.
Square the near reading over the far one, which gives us 29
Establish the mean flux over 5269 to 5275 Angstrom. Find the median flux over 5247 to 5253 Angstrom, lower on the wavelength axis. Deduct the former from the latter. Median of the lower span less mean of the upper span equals -2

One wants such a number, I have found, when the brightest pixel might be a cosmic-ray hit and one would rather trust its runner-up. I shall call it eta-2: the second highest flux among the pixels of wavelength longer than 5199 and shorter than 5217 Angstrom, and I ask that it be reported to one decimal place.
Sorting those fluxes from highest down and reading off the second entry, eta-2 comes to 26.4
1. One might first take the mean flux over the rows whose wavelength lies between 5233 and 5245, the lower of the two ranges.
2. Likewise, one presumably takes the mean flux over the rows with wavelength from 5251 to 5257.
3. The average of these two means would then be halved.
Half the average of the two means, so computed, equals 12.4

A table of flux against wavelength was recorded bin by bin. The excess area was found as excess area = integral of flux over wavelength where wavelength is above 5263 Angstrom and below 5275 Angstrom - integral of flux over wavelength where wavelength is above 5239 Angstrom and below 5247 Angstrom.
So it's 117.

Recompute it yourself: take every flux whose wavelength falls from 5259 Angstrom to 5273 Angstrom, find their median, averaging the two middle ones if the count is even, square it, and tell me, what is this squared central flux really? 671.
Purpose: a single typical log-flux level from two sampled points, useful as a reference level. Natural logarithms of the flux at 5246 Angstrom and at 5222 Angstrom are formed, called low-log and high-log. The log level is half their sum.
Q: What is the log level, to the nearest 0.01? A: 3.22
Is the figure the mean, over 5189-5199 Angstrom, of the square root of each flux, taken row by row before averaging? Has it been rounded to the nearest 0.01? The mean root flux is 4.85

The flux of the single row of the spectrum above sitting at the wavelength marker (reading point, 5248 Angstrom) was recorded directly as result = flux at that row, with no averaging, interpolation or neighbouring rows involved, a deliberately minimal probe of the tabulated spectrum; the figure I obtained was 22.3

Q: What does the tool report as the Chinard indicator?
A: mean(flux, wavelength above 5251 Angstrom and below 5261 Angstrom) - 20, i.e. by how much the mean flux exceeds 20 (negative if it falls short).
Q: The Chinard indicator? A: 5.9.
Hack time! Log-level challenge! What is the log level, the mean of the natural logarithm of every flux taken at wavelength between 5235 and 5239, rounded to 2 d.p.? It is 3.07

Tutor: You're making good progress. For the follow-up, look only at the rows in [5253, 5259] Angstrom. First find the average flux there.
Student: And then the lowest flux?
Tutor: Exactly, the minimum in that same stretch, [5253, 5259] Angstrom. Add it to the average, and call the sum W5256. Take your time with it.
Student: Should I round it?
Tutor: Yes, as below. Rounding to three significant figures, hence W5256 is 50.0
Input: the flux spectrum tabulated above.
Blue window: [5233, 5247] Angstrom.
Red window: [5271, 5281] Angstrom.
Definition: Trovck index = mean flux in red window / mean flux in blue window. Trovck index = 1.15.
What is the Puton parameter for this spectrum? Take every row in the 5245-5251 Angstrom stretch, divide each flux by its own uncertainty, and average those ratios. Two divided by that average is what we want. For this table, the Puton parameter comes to 0.151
